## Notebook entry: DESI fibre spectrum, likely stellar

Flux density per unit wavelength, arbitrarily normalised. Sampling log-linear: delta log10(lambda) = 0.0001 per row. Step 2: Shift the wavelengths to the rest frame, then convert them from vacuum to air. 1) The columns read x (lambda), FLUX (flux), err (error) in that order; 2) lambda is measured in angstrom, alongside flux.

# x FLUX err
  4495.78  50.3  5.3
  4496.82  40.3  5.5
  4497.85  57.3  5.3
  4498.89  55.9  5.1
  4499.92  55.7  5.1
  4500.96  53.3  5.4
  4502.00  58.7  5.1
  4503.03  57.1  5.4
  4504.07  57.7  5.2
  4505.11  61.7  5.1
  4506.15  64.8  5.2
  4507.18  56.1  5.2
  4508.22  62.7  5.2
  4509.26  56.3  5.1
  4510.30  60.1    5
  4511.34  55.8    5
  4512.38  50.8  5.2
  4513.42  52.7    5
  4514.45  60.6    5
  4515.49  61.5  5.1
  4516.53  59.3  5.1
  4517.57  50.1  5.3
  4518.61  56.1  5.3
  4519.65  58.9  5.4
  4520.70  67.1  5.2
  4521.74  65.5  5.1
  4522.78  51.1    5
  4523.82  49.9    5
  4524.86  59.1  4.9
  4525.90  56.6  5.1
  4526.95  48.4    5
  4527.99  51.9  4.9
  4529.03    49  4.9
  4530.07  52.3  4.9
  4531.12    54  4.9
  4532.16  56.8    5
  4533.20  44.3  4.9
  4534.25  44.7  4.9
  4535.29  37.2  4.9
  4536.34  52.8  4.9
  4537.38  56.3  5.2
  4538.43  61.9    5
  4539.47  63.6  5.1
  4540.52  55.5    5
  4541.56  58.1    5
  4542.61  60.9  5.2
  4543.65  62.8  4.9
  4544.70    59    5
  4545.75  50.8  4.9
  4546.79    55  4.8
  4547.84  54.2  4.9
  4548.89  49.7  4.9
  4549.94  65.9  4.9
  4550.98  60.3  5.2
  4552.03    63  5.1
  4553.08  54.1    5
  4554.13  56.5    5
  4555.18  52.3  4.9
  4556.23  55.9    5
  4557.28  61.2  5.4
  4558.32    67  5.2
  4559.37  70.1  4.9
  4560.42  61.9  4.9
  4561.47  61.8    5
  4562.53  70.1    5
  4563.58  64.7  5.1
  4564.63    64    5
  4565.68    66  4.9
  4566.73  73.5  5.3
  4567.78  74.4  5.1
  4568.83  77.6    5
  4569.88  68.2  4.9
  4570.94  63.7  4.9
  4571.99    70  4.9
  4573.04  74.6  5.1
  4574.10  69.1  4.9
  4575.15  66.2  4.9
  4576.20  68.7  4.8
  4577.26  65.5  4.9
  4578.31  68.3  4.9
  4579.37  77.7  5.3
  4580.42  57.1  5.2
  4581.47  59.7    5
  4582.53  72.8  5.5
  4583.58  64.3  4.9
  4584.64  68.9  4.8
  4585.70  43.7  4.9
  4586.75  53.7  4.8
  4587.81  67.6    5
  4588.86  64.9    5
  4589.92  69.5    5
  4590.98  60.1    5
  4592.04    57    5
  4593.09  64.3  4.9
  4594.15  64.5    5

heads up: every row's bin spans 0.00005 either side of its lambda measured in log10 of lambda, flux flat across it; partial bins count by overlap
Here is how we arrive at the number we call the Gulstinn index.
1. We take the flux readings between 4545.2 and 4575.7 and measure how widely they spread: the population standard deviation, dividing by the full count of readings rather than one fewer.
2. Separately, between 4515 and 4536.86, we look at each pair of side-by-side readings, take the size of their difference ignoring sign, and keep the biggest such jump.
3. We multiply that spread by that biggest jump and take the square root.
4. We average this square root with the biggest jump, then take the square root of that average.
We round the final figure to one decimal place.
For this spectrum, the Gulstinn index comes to 3.6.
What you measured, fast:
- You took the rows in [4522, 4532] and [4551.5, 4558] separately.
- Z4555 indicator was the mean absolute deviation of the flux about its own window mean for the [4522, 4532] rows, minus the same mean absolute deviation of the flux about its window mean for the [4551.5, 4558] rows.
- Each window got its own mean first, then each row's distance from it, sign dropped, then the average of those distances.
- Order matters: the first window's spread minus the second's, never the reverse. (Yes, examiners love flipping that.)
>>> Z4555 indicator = -1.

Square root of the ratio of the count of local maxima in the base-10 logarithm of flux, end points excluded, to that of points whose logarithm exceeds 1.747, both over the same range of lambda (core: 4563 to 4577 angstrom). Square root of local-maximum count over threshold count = 0.39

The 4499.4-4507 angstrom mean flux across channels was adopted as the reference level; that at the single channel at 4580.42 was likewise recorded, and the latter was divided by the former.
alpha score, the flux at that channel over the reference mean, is 0.98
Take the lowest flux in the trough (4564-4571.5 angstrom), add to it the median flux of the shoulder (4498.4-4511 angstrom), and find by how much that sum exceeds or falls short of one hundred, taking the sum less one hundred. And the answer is 21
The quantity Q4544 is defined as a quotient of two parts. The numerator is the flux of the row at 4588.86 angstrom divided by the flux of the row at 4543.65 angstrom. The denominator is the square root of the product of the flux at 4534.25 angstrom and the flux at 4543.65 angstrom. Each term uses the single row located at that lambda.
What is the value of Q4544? 0.0195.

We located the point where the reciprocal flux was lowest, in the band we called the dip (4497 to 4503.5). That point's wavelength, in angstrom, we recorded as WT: 4502.00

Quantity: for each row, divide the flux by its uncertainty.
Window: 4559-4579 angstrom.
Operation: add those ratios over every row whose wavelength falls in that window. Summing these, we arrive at 261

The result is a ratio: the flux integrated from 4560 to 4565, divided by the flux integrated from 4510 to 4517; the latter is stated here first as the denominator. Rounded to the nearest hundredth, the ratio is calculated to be 0.81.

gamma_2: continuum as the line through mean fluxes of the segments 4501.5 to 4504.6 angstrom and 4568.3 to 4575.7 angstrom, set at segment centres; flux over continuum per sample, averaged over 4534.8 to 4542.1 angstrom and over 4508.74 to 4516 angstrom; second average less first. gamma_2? 0.10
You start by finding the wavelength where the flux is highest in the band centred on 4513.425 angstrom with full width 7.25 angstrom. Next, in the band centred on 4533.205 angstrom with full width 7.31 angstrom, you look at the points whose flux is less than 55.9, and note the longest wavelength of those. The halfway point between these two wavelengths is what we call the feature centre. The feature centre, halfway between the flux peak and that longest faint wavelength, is 4525.9 angstrom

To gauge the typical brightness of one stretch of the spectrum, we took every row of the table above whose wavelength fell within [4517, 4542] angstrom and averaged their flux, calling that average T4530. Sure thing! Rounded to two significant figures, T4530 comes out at 54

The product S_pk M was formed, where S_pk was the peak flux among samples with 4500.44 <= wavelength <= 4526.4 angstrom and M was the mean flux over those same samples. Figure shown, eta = 3875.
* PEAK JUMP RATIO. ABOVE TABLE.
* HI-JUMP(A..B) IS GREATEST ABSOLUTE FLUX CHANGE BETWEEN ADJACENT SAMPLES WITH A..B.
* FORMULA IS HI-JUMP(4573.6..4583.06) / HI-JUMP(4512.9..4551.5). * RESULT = 1.27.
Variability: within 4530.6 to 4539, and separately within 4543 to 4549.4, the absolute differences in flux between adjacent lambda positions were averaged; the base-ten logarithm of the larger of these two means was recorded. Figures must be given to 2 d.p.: 0.84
